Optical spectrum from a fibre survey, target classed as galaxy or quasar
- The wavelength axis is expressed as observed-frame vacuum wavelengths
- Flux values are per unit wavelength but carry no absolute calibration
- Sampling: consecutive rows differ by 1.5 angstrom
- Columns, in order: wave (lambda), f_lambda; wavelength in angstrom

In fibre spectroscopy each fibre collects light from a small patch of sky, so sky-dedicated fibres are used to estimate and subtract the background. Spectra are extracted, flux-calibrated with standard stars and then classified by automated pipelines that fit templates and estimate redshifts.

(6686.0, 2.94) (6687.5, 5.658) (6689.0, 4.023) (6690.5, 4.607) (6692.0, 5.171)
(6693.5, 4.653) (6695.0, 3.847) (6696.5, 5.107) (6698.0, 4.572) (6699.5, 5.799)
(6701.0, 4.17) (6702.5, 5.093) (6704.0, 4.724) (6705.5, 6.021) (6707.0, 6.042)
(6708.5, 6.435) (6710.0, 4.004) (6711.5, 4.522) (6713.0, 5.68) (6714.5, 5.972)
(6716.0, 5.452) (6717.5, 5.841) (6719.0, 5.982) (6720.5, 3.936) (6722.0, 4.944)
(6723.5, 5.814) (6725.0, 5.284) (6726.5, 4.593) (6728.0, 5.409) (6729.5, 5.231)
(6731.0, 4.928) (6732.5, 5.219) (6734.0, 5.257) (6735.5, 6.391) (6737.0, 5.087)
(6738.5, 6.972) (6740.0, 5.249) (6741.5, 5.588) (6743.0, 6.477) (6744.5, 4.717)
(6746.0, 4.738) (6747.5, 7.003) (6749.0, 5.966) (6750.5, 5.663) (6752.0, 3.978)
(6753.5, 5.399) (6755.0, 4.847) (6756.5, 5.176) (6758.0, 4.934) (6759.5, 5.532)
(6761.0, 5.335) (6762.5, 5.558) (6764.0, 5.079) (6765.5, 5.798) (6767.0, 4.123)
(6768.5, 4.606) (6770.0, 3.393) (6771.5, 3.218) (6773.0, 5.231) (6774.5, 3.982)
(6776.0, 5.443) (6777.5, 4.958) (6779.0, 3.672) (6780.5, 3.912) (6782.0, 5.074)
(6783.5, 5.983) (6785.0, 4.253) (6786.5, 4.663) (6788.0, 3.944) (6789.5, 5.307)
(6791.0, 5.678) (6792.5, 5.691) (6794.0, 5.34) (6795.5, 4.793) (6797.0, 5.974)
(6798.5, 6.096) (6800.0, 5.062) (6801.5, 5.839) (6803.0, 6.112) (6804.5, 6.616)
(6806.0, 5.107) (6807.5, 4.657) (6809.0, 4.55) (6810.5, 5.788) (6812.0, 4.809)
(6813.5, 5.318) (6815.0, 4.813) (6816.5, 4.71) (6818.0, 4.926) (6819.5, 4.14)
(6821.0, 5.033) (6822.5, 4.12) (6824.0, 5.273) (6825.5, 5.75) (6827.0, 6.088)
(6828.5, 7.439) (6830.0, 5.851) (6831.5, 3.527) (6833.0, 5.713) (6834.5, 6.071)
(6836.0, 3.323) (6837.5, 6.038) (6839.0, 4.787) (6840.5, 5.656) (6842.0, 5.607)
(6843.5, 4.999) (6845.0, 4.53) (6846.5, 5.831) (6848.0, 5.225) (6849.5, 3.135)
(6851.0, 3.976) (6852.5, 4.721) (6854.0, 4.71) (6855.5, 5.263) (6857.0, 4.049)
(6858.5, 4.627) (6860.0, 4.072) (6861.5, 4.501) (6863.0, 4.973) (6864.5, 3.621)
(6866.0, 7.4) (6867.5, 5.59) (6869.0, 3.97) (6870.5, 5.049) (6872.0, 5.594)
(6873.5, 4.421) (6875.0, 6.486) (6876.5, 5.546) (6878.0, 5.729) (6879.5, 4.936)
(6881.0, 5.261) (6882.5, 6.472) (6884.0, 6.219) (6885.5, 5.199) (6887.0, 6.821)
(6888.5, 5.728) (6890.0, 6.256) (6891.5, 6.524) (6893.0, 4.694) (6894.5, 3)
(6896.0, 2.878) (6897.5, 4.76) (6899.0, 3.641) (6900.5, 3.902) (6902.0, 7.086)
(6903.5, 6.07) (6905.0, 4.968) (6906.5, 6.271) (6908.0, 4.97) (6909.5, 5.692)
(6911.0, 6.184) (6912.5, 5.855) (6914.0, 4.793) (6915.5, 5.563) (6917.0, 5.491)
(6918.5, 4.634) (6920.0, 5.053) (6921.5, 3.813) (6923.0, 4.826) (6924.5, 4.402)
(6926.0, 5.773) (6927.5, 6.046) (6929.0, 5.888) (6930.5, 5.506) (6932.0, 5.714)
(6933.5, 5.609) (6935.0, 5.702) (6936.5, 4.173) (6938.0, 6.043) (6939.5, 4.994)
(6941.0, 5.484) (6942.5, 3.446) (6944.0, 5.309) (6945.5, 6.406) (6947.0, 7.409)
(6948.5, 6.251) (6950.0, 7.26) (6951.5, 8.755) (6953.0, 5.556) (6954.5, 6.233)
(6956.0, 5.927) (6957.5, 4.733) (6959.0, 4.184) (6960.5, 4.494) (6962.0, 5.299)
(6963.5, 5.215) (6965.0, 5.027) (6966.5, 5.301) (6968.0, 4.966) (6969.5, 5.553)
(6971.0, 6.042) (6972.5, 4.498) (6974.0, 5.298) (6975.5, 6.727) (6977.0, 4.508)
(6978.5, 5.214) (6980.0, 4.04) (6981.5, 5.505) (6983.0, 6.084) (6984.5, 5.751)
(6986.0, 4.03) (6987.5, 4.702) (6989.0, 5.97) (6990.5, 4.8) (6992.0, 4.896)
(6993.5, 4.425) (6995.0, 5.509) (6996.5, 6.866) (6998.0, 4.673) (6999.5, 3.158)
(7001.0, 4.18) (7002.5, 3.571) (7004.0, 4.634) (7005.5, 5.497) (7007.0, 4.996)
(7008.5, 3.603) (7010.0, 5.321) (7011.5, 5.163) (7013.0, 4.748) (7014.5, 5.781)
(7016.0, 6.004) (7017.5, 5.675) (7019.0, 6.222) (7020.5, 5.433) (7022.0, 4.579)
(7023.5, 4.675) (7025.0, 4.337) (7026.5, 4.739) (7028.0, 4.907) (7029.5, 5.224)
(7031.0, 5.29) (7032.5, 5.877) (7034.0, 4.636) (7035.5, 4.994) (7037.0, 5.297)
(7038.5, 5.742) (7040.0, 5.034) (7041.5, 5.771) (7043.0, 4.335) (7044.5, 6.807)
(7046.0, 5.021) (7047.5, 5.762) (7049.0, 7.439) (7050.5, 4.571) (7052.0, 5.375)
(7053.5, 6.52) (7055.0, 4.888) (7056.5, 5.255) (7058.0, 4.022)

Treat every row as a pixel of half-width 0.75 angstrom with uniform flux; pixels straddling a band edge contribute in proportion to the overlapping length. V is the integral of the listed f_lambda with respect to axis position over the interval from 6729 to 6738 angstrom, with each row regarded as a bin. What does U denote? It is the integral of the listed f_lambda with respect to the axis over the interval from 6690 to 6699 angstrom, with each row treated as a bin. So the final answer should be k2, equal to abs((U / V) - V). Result 47.7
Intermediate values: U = 42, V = 49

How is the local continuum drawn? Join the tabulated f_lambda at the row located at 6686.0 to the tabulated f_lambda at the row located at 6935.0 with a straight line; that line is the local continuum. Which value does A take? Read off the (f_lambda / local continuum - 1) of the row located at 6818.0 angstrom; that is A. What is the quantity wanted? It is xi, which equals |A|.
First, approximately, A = 0.12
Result 0.12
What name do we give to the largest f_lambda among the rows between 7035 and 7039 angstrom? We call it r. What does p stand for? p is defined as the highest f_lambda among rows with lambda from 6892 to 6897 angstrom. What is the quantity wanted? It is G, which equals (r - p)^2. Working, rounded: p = 4.694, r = 5.742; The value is 1.1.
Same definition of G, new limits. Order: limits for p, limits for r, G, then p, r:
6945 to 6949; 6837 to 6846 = 1.9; 7.409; 6.038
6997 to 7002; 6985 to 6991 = 1.7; 4.673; 5.97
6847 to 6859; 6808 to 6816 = 0.3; 5.263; 5.788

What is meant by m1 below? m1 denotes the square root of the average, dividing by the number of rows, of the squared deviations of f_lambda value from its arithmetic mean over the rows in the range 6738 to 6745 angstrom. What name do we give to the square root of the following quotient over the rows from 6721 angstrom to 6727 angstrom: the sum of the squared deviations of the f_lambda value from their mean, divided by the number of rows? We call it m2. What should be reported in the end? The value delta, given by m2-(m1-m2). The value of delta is 0.1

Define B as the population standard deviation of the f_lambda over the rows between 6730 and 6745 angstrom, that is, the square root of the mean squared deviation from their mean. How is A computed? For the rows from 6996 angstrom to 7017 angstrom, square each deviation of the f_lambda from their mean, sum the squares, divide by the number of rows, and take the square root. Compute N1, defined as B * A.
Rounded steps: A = 0.99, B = 0.72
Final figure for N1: 0.71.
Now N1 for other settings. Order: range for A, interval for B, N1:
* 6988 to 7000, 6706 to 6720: 0.77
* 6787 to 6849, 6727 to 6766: 0.54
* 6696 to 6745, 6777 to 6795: 0.54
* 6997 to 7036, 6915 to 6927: 0.46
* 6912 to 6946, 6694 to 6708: 0.55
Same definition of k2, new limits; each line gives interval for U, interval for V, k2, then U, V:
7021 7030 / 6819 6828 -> 45.5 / 43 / 46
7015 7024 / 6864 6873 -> 46.0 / 49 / 47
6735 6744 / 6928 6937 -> 48.3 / 53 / 49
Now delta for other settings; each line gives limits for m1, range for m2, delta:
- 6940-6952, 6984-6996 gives -0.2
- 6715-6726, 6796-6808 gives 0.6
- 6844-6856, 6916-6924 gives 0.3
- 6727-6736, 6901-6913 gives 0.8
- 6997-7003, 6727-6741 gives 0.7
